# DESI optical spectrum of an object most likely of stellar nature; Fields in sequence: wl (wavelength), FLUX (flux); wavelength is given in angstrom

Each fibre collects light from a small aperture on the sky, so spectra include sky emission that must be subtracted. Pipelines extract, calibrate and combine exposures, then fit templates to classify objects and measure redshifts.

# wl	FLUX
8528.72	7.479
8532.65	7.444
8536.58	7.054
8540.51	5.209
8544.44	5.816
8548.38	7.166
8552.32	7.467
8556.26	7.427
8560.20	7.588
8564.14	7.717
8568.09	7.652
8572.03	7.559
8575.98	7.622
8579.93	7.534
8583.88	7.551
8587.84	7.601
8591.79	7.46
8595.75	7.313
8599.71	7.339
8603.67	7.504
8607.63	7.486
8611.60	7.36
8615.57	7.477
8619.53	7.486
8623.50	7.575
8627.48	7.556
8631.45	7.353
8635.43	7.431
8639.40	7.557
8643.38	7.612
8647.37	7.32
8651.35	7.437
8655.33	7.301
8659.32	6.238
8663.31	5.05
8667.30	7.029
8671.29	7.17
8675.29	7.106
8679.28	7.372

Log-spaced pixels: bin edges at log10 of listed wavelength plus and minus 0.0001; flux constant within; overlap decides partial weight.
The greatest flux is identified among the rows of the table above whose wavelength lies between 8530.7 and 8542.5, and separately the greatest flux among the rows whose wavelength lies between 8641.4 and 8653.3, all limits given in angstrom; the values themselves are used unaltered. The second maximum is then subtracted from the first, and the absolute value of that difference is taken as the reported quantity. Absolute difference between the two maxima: 0.17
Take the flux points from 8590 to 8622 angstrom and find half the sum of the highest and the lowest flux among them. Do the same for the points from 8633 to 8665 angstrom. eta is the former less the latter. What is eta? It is 1.08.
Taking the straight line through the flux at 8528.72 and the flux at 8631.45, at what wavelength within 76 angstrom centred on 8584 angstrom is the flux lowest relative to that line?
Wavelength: 8548.38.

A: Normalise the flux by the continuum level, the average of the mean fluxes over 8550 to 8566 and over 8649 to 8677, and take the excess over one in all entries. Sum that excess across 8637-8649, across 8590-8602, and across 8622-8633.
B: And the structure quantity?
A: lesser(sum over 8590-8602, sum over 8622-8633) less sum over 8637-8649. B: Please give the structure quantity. -0.05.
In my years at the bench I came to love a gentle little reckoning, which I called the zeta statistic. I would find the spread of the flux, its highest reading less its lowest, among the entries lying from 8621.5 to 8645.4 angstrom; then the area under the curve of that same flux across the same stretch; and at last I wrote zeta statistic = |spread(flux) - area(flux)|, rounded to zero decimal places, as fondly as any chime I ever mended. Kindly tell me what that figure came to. 179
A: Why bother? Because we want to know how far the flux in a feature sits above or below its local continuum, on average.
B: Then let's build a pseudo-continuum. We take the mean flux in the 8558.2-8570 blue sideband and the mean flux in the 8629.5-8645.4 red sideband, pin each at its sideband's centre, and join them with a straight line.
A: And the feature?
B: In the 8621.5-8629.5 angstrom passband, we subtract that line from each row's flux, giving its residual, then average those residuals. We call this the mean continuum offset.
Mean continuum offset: 0.05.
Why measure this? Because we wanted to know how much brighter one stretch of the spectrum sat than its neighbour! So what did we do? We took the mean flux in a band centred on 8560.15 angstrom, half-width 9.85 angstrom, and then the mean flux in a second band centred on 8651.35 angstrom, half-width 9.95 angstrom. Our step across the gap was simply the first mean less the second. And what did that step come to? 0.39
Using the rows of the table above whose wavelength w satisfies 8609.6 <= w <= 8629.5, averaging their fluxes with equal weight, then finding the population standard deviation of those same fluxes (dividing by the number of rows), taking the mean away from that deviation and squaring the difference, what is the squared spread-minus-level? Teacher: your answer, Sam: 55.0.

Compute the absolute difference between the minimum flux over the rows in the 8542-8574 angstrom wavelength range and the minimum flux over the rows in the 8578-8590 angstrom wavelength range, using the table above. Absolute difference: 1.7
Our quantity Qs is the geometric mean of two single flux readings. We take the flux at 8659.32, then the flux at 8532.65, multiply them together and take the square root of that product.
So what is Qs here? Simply 6.81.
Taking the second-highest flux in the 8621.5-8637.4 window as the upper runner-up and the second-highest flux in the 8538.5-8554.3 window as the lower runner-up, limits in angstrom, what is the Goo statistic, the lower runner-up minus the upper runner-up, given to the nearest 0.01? -0.39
